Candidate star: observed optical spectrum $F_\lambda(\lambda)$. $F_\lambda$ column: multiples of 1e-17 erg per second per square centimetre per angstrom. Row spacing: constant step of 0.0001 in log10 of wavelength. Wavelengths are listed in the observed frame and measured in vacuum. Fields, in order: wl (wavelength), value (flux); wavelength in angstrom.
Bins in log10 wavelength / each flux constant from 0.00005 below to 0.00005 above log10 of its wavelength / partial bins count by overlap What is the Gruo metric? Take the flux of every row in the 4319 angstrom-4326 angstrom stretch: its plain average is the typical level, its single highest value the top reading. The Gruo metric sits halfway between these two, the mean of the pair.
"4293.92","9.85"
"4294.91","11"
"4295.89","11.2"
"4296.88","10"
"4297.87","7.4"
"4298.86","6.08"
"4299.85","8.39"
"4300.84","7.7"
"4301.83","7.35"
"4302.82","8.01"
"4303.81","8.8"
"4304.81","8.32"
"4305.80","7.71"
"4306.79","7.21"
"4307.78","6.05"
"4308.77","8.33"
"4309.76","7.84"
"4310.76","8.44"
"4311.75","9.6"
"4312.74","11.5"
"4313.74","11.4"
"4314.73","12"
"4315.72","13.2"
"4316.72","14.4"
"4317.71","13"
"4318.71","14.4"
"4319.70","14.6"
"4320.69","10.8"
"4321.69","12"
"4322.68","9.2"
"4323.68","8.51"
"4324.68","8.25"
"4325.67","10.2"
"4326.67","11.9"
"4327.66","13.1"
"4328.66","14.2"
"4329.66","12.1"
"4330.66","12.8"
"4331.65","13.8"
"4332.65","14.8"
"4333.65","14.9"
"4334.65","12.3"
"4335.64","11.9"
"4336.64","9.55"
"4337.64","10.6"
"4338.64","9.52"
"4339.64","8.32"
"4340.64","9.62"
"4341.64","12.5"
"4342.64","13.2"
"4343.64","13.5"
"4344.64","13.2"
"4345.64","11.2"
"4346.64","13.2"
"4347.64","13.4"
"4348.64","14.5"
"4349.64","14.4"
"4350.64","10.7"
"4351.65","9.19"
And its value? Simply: 12.6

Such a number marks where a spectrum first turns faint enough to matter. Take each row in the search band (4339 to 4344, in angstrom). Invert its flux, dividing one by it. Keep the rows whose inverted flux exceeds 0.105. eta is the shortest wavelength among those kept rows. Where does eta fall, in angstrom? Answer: 4339.64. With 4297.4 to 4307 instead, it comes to 4297.87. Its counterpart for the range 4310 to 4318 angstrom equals 4310.76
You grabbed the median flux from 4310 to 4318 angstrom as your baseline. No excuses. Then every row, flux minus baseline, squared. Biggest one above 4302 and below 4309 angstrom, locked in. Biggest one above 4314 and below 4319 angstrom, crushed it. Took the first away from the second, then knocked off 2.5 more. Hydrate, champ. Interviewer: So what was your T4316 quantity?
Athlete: -28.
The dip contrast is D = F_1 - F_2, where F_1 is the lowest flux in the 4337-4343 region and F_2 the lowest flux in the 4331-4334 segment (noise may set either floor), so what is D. -5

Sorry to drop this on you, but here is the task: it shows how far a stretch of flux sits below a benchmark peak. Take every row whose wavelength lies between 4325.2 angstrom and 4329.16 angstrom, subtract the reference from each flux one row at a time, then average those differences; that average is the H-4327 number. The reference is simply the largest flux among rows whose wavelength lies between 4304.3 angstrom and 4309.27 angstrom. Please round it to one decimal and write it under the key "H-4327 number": 4.0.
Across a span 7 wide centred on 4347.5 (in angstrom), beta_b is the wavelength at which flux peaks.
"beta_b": 4348.64 angstrom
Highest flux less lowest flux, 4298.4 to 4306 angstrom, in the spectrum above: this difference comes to 2.7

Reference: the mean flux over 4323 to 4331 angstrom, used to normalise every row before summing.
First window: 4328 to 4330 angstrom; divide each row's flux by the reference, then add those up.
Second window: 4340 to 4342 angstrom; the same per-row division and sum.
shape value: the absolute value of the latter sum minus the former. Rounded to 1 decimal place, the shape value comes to 0.4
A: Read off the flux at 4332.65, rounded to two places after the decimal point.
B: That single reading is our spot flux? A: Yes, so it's 14.80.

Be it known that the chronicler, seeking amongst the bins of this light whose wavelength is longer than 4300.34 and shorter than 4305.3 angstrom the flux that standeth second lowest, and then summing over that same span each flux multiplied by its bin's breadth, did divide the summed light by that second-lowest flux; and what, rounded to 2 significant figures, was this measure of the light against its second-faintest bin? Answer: 5.2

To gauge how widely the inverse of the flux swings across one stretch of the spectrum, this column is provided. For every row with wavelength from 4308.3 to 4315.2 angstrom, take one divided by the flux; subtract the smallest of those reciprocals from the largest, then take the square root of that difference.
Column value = 0.21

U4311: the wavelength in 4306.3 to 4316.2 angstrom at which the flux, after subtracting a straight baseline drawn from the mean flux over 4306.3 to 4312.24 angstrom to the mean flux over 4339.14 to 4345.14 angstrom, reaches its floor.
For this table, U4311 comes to 4307.78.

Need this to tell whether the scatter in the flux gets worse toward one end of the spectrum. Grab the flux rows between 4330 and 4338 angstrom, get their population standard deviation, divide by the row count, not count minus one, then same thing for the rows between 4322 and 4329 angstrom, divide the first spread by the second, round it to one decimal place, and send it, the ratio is 0.8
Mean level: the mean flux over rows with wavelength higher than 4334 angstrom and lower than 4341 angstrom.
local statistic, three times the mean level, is 31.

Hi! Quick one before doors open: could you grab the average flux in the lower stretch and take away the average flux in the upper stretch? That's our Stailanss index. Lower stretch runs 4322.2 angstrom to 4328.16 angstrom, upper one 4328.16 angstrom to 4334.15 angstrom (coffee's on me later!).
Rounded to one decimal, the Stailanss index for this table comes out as -3.6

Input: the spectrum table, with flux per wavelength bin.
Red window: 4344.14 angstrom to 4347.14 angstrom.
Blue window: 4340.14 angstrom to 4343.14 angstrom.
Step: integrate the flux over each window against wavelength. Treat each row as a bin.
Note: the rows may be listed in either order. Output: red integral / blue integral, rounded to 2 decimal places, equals 1.07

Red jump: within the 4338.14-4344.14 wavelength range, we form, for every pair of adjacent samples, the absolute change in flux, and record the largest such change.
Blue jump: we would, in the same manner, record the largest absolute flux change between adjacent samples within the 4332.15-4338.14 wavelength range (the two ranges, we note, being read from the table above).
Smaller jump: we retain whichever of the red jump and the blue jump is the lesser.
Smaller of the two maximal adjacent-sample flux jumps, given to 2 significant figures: 2.6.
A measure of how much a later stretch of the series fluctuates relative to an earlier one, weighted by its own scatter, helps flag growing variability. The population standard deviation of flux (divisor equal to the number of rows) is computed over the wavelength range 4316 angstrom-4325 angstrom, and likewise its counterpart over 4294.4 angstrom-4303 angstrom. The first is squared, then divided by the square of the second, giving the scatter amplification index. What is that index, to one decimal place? 2.2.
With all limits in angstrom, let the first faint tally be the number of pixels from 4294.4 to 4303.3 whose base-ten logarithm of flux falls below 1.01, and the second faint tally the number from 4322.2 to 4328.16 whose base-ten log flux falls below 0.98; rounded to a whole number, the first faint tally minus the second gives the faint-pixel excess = 4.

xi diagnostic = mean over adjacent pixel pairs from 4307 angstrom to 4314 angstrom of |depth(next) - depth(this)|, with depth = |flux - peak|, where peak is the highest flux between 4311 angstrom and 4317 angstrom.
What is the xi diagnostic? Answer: 1.1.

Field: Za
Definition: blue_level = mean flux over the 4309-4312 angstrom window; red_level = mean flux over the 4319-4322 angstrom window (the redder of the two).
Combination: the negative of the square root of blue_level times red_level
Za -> -10.4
